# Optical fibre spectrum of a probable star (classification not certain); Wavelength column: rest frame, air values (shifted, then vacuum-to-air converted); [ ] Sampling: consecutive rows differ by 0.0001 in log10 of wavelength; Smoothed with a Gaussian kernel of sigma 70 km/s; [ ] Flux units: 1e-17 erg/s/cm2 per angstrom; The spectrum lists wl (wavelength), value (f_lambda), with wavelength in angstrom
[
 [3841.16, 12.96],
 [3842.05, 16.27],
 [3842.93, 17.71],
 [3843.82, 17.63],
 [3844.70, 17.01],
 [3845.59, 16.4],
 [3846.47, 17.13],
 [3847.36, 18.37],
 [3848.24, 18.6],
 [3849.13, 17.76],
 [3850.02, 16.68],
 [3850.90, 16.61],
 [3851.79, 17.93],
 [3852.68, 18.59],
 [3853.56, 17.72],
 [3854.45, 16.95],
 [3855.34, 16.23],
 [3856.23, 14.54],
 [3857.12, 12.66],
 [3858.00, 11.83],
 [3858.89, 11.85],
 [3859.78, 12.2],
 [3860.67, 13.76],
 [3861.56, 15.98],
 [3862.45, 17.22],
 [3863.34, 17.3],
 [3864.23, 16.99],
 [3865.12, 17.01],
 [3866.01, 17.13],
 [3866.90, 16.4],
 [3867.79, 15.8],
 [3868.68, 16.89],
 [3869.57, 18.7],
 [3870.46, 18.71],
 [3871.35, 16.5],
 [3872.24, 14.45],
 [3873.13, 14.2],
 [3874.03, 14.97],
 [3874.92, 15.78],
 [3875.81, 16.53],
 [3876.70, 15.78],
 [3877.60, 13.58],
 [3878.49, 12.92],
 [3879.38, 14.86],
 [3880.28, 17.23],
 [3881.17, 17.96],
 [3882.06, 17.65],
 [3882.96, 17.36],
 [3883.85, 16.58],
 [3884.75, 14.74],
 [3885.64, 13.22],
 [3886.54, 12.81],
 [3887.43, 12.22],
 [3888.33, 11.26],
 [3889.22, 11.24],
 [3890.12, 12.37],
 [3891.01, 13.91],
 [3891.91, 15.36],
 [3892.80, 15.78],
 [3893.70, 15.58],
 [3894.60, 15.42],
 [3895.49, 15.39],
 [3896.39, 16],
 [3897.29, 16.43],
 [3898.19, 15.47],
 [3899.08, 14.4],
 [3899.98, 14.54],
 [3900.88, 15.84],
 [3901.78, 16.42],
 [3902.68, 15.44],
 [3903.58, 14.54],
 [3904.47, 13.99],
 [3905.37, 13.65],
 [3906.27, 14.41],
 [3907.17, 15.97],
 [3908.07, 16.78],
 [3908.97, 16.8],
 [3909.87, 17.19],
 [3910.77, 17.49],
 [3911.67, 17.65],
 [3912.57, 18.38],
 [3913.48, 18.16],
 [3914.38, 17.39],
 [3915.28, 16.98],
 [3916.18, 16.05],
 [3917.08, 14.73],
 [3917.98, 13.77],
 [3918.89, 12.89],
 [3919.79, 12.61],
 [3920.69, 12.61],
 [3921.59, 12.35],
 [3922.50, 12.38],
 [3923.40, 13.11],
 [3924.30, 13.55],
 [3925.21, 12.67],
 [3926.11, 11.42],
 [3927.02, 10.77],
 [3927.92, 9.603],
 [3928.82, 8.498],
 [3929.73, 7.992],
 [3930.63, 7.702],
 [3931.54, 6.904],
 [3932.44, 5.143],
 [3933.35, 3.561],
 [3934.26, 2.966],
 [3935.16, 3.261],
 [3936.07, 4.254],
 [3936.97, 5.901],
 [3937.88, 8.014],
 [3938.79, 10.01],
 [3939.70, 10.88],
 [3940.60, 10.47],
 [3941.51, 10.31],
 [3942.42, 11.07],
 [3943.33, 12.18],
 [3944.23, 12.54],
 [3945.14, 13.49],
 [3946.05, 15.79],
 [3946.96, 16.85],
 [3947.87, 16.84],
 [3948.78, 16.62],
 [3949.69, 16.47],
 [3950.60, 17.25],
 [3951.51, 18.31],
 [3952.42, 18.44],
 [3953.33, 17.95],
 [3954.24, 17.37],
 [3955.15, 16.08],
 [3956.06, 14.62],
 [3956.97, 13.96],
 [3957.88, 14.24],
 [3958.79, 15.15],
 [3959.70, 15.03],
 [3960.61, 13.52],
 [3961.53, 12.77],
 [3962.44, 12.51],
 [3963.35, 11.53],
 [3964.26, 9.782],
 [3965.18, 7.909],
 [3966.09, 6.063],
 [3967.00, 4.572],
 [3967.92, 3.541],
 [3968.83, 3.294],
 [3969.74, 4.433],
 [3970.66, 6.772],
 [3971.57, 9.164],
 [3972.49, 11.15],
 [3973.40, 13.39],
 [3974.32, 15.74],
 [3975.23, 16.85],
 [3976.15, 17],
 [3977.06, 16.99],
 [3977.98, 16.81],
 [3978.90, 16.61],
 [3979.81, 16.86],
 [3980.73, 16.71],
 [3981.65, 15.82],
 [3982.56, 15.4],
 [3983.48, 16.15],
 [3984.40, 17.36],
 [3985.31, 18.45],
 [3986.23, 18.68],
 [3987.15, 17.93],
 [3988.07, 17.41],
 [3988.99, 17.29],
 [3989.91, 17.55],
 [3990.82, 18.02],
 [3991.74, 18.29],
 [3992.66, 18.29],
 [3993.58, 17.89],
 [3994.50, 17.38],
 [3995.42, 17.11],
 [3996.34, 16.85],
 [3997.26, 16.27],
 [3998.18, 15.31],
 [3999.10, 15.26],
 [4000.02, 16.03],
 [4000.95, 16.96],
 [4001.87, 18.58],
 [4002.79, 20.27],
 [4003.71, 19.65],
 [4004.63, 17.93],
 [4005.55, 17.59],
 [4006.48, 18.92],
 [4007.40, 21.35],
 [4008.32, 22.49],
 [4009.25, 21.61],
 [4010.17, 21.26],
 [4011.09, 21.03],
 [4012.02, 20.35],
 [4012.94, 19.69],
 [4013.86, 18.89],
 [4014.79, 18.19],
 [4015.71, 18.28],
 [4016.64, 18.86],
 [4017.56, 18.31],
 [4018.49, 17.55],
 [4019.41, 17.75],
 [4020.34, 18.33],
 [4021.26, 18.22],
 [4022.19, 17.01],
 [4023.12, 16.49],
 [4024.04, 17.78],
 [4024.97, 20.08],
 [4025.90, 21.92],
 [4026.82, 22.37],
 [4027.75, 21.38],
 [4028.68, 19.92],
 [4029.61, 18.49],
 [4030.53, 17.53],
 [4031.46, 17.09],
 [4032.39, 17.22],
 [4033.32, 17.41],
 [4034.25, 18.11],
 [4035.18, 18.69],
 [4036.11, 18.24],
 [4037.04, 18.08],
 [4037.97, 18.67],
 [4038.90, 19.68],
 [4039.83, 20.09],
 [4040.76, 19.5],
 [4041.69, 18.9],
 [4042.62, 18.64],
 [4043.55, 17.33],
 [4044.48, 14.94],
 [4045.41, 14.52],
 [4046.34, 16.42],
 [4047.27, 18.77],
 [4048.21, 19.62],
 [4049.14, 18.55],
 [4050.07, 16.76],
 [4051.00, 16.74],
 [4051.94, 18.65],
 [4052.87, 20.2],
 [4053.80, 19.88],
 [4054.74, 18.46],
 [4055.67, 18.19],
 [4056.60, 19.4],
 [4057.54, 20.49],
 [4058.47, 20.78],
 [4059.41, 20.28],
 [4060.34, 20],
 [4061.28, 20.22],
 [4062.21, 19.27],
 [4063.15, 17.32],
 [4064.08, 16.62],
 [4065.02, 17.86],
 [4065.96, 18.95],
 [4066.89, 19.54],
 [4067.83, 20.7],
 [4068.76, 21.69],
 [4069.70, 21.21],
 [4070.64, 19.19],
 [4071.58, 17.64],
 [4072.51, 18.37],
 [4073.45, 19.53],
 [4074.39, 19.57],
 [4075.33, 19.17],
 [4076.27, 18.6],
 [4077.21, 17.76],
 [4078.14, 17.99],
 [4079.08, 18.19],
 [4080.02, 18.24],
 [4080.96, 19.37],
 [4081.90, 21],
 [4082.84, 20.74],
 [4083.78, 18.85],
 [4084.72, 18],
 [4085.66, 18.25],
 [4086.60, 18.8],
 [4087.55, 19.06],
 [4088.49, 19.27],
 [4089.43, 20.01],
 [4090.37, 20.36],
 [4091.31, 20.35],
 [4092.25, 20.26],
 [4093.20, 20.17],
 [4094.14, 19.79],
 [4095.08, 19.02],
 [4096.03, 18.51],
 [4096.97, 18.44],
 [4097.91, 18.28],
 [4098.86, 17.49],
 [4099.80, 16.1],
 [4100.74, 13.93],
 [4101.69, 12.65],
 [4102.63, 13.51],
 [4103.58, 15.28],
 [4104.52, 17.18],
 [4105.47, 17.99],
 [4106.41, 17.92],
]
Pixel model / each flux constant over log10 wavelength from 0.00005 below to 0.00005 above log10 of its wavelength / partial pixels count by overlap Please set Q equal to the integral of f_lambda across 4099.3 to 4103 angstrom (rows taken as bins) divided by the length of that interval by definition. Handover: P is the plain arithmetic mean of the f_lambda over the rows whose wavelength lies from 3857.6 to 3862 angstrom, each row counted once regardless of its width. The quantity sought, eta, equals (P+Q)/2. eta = 14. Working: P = 13.1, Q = 14.1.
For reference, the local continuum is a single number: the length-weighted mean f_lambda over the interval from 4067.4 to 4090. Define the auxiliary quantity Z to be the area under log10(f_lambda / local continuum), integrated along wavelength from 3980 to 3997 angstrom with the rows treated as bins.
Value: -0.8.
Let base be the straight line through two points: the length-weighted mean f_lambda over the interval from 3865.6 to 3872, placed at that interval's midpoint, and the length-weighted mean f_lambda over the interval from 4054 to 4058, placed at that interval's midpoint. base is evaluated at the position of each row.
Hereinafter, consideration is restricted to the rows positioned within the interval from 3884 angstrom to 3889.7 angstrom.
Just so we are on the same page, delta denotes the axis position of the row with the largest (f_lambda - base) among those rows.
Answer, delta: 3884.75 angstrom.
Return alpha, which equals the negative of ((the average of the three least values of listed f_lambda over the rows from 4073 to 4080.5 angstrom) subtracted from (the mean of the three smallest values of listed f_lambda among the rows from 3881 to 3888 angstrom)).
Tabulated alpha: 5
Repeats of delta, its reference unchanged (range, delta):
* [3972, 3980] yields 3976.15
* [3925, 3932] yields 3925.21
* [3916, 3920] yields 3916.18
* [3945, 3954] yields 3952.42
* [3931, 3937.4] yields 3931.54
